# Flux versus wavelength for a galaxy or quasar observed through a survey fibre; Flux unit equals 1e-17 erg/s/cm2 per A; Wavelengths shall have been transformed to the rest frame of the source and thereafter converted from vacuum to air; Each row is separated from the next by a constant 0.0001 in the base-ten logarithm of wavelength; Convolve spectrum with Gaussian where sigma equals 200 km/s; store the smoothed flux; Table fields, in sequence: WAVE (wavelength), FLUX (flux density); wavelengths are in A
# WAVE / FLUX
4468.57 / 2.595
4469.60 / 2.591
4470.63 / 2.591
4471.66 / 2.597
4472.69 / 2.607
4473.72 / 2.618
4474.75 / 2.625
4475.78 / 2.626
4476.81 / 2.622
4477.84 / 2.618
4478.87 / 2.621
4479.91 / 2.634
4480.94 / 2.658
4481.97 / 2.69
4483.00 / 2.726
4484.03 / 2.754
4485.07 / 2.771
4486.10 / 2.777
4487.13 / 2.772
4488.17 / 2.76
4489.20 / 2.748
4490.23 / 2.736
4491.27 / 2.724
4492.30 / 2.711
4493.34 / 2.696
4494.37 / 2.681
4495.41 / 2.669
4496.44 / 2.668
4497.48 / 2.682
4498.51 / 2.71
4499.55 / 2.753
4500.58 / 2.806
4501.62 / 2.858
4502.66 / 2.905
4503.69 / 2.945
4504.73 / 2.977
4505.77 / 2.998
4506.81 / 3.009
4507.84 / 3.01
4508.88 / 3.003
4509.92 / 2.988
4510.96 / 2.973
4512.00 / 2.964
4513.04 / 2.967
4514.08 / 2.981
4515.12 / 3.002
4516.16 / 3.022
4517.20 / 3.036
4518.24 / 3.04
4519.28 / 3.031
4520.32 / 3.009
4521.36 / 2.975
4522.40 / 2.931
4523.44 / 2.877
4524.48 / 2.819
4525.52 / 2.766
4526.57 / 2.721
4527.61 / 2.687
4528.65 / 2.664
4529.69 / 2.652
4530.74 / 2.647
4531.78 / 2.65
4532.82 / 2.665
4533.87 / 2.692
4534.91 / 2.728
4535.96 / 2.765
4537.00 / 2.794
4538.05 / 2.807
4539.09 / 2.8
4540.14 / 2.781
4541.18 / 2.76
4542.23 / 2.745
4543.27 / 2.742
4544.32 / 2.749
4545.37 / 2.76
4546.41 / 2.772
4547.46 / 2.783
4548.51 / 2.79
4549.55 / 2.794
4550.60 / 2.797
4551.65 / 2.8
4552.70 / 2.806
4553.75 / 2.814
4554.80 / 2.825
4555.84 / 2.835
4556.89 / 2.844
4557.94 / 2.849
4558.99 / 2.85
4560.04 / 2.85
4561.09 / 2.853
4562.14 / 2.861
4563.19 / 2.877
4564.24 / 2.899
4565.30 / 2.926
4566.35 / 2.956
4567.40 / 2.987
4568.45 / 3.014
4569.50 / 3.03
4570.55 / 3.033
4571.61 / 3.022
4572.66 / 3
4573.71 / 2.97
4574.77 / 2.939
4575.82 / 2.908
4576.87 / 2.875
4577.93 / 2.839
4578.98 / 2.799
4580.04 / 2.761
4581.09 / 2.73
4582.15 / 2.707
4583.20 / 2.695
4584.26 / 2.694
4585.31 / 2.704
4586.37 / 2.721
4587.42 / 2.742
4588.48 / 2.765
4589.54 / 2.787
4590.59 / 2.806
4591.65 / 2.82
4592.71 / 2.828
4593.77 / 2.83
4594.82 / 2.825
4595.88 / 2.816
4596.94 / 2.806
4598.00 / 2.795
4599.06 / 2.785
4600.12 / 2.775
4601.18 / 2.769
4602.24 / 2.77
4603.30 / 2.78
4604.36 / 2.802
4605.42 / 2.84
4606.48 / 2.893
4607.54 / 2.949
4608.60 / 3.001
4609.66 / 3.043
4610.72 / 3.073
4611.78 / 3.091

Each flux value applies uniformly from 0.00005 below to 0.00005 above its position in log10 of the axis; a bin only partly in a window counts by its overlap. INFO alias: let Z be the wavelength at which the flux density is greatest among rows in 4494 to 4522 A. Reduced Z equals 4518.24 A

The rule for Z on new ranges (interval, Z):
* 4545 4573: 4570.55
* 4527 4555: 4554.80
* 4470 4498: 4486.10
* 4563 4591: 4570.55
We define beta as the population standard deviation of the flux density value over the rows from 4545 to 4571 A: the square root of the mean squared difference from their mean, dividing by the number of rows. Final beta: 0.080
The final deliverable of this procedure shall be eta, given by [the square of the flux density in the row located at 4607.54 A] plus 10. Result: 18.7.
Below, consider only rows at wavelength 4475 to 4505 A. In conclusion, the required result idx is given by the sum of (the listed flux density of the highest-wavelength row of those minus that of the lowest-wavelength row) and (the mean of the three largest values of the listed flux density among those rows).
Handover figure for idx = 3.3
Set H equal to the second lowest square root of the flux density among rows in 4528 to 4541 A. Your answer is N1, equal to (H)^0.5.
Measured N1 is 1.28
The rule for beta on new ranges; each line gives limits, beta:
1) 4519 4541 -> 0.117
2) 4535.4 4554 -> 0.022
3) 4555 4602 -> 0.094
